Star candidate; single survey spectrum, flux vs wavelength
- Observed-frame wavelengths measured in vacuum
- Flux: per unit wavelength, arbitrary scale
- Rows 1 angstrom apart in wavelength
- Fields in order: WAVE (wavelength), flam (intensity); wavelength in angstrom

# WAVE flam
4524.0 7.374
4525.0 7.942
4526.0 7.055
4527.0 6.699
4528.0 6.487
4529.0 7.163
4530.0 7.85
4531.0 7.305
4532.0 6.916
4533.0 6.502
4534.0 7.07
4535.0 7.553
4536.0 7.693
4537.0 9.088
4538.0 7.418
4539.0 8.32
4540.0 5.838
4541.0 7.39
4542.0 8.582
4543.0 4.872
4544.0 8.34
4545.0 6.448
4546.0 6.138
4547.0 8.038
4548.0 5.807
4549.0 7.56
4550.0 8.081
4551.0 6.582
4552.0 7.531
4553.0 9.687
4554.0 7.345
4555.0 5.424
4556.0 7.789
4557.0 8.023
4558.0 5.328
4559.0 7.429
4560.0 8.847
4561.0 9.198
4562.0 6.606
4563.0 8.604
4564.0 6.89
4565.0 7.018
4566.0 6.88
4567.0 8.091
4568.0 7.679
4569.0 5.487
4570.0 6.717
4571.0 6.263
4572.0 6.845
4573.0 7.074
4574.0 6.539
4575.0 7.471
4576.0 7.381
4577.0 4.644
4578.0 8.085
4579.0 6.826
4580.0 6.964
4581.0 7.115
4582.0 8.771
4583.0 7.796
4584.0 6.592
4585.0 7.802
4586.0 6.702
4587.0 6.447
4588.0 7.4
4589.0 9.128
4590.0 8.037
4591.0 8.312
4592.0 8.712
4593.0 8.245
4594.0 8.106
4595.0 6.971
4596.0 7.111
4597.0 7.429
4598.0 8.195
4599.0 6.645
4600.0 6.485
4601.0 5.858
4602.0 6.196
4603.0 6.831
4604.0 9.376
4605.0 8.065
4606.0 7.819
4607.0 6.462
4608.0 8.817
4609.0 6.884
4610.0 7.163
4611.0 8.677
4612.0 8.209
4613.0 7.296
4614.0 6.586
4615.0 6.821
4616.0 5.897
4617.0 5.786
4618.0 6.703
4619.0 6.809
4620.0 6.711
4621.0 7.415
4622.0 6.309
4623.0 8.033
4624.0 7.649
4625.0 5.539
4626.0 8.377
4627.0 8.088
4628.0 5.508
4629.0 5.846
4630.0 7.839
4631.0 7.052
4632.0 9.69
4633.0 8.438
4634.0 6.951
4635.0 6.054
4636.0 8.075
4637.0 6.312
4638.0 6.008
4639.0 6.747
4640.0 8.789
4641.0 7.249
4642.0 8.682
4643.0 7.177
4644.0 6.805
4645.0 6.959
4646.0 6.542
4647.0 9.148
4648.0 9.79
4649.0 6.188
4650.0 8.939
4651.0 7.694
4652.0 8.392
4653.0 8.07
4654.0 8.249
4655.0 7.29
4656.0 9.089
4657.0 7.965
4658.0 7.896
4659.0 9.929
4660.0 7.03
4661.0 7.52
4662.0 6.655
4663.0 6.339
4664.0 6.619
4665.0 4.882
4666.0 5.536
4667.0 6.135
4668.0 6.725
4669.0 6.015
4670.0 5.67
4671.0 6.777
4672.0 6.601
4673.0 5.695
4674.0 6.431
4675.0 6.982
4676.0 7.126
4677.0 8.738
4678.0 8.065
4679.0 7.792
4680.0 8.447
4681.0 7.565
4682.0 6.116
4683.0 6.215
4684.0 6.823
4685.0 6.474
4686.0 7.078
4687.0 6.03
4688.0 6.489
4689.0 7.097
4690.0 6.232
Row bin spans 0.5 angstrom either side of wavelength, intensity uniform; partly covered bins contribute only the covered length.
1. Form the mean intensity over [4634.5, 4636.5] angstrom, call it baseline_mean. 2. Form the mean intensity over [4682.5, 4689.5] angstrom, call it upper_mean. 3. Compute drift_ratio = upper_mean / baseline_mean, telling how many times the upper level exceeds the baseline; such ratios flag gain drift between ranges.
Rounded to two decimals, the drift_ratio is 0.93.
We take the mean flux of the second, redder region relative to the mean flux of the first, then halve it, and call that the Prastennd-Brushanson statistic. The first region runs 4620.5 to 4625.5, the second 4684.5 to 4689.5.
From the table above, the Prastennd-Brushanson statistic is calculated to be 0.47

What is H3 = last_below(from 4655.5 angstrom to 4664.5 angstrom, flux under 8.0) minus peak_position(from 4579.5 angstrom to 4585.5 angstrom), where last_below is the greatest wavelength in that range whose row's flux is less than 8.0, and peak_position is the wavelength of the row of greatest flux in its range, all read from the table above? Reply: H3 82 angstrom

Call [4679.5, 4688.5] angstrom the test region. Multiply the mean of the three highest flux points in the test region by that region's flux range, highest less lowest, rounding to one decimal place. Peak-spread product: 18.6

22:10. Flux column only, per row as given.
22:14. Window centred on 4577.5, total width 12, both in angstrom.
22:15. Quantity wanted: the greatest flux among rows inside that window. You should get 8.771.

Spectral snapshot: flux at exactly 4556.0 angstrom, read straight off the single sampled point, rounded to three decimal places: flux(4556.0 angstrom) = 7.789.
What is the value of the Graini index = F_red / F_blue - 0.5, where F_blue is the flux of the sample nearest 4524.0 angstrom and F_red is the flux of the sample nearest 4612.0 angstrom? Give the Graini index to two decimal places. 0.61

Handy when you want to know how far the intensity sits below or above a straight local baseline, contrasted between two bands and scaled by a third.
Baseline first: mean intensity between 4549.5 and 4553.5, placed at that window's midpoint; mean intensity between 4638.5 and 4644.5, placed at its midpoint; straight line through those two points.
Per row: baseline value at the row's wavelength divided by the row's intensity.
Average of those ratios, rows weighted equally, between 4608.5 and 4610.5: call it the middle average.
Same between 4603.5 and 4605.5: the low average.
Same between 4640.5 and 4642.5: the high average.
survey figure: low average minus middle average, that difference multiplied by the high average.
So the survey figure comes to -0.20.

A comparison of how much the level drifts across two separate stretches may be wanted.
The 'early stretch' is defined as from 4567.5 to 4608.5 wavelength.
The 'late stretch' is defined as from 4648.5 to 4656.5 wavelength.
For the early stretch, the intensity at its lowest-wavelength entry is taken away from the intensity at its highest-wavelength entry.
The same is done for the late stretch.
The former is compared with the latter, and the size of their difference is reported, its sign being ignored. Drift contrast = 1.8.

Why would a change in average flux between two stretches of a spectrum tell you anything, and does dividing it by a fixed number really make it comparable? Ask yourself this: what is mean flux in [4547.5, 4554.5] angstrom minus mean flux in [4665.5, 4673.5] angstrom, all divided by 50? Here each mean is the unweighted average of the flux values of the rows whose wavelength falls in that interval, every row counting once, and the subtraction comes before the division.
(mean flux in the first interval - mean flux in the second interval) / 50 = 0.027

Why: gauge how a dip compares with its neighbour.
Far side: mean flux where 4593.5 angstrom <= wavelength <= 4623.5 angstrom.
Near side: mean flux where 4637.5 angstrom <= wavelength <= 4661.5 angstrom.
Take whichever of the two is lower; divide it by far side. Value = 1.00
